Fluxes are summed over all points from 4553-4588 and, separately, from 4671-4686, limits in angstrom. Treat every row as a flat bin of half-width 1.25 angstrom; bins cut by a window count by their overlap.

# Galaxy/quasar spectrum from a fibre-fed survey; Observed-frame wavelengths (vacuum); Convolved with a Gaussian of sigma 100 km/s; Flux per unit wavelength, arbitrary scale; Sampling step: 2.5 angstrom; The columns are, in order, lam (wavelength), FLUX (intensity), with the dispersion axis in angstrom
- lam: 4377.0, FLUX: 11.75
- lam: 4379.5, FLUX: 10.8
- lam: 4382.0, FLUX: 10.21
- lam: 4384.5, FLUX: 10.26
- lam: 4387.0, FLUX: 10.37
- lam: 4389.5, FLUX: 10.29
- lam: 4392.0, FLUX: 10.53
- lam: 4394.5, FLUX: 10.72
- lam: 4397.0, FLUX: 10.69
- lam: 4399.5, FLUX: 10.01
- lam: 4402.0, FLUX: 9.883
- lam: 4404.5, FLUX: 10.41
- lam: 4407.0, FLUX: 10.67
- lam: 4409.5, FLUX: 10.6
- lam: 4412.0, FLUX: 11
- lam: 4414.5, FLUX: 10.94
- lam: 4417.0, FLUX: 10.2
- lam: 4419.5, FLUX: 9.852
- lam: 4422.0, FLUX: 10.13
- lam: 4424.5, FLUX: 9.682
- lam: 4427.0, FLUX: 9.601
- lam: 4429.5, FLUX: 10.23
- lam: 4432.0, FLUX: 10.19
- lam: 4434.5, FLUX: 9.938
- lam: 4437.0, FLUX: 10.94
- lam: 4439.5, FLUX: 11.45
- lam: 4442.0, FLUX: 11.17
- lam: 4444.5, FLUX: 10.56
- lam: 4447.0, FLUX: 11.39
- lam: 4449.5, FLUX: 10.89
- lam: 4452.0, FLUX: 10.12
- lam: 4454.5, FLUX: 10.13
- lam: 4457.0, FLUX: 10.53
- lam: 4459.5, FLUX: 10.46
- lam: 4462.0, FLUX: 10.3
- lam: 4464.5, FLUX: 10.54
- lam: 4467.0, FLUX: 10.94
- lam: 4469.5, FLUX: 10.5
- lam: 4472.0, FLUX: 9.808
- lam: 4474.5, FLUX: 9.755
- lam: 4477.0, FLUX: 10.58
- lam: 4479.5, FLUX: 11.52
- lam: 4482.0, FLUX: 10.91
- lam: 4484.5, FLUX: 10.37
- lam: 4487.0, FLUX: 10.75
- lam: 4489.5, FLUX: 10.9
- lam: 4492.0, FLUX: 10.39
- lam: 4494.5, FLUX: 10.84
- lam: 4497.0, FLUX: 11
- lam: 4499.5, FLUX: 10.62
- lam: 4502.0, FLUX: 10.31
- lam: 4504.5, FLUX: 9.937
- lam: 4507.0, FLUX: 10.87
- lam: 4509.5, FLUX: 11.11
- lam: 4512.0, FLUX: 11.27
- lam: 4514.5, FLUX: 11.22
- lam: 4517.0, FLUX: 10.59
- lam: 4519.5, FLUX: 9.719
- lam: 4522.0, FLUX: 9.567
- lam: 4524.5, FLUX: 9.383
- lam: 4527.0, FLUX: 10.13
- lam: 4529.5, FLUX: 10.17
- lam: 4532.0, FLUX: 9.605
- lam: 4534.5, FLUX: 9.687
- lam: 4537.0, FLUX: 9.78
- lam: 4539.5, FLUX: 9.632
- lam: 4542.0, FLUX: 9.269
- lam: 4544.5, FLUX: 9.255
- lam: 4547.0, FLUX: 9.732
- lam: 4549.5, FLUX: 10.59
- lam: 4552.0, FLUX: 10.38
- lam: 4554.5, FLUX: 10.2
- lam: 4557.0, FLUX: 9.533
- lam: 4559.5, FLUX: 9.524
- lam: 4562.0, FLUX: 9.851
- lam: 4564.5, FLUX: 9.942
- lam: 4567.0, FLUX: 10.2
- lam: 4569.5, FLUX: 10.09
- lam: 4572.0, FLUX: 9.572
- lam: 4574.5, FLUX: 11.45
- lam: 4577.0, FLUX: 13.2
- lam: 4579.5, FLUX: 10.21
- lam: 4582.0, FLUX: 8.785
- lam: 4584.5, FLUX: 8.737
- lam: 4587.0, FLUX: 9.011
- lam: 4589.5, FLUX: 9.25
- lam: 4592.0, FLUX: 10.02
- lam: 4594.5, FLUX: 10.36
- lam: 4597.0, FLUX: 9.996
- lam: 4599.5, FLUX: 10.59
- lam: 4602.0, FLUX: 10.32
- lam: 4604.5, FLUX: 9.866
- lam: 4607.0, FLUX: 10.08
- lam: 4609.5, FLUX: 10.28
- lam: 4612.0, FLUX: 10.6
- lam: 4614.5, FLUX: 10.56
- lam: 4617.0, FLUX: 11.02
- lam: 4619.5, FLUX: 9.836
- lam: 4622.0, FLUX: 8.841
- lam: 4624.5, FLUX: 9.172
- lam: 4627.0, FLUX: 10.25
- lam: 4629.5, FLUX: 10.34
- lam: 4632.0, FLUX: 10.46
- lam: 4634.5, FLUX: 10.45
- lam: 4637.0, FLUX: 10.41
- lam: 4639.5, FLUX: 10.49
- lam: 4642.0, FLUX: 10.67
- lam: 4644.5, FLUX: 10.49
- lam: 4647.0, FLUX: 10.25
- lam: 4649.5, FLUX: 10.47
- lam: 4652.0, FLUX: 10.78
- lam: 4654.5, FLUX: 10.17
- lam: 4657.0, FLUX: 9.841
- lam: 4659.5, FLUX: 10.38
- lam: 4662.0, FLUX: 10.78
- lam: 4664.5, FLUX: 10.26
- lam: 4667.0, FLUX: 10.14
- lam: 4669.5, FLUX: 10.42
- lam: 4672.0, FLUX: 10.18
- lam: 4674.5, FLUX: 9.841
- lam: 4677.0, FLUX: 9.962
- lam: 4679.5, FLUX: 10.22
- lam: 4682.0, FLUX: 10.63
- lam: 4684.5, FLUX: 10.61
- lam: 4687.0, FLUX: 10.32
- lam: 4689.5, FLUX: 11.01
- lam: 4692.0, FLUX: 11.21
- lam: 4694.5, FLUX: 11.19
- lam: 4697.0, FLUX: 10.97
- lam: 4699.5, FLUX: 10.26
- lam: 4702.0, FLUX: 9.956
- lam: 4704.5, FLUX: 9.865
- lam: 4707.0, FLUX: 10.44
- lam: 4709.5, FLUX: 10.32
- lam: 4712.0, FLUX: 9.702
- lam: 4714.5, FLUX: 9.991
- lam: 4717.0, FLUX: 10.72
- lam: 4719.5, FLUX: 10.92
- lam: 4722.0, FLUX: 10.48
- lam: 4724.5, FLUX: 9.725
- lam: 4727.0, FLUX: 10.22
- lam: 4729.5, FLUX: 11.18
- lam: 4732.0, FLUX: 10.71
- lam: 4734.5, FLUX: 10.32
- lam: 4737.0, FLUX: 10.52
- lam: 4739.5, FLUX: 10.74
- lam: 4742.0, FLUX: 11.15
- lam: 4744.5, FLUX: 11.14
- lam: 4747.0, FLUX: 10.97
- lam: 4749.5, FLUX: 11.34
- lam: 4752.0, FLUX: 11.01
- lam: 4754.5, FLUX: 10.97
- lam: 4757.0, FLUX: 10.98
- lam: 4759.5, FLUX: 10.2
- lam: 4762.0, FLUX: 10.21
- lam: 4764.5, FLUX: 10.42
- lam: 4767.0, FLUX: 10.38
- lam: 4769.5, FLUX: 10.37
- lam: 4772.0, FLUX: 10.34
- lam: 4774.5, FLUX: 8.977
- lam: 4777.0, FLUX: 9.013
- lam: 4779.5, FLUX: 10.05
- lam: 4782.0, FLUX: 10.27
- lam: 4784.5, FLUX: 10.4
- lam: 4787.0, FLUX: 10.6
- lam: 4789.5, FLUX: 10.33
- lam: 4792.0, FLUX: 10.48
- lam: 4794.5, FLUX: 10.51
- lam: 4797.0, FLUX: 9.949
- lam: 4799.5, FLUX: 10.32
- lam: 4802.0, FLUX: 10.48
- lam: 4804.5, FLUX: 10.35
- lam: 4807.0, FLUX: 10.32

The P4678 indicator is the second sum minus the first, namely -79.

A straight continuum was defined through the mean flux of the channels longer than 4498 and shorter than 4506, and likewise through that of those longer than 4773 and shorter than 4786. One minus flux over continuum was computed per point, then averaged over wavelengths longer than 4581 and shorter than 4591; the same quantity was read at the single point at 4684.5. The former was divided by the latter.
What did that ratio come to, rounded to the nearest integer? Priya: -2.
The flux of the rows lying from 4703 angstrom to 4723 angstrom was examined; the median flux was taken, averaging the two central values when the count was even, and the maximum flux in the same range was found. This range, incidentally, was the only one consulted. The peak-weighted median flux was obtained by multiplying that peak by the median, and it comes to 113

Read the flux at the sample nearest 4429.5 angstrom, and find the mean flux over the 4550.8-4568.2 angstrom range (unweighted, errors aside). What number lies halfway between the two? 10.1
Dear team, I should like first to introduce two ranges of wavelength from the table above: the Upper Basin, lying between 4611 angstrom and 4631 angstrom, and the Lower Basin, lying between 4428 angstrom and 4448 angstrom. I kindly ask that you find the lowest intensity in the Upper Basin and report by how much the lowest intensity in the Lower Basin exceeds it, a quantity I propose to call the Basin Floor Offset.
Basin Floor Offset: 1.1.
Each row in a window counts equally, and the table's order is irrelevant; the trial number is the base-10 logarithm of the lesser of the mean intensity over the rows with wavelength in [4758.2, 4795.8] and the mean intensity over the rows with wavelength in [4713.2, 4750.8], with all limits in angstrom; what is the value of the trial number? 1.007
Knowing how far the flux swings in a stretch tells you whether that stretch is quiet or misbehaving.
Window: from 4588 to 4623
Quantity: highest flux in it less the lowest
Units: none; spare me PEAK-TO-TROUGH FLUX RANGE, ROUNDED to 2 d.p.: 2.18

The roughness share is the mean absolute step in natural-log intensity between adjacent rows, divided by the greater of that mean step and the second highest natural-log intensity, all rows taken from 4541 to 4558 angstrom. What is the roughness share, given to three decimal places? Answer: 0.017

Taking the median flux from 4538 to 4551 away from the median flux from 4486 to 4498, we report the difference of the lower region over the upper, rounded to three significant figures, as 1.21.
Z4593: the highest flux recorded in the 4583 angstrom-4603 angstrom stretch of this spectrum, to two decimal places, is 10.59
